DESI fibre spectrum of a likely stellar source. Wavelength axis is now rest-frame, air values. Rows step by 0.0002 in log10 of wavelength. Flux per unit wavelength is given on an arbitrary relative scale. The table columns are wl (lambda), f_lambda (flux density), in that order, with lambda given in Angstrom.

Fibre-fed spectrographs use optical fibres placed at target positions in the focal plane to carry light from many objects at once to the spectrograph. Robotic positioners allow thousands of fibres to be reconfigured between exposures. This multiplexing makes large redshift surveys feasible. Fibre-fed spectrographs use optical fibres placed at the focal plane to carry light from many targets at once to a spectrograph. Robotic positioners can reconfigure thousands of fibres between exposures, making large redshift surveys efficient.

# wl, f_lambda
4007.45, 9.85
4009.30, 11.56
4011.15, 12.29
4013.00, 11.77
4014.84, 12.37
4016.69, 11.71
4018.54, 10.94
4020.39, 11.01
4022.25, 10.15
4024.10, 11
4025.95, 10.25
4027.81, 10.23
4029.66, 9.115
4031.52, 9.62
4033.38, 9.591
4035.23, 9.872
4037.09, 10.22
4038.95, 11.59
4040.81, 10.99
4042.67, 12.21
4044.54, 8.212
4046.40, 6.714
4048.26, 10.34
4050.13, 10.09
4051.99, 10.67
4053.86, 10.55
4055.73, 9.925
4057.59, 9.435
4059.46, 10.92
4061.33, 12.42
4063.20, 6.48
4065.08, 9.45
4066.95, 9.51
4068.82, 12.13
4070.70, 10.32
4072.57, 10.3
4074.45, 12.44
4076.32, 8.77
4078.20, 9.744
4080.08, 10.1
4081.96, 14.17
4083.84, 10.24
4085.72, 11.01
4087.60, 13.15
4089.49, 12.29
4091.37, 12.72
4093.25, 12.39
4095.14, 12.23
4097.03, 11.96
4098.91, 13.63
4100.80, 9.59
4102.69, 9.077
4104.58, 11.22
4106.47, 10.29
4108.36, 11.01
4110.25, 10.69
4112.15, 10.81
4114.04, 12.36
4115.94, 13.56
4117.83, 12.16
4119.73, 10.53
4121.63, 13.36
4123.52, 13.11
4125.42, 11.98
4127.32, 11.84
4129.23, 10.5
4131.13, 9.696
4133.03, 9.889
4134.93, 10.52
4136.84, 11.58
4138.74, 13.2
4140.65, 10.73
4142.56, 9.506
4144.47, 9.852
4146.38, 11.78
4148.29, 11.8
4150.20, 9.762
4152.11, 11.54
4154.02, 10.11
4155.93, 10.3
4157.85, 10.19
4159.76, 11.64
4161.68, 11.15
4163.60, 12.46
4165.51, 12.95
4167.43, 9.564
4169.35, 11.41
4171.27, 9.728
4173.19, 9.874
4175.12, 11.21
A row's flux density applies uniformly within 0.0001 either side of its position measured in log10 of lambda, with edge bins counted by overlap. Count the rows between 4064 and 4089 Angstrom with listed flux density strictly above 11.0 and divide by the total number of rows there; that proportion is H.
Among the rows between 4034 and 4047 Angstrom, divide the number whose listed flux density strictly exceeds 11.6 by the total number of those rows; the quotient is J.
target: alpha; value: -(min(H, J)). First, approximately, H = 0.38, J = 0.14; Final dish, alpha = -0.14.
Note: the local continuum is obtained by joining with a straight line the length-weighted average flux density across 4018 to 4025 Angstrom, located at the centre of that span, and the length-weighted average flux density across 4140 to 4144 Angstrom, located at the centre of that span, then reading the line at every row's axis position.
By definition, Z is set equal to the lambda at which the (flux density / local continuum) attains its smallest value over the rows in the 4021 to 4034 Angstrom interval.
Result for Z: 4029.66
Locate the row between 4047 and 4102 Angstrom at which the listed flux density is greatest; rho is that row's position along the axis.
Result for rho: 4081.96 Angstrom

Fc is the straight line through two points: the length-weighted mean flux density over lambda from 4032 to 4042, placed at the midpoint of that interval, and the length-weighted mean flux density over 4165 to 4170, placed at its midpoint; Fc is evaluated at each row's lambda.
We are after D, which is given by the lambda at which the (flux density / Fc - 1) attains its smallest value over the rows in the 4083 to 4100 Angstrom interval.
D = 4083.84 Angstrom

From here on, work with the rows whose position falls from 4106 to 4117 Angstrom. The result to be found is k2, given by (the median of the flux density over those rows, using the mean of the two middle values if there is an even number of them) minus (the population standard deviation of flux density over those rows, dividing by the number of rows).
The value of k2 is 9.8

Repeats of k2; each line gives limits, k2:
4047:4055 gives 10.2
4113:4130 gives 11.1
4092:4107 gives 10.1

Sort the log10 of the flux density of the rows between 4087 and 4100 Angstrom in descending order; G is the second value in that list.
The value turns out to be 1.12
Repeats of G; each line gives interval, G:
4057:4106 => 1.13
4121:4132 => 1.12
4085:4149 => 1.13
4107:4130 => 1.13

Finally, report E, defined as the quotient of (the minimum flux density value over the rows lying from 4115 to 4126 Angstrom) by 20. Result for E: 0.53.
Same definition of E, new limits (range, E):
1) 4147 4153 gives 0.49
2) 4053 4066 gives 0.32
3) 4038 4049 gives 0.34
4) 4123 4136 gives 0.48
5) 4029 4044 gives 0.46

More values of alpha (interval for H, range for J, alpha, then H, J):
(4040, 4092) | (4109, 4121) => -0.32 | 0.32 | 0.50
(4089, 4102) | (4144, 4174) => -0.31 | 0.86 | 0.31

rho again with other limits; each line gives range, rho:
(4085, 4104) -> 4098.91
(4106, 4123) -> 4115.94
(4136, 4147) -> 4138.74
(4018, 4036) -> 4020.39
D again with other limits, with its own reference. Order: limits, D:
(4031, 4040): 4033.38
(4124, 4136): 4131.13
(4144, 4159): 4150.20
